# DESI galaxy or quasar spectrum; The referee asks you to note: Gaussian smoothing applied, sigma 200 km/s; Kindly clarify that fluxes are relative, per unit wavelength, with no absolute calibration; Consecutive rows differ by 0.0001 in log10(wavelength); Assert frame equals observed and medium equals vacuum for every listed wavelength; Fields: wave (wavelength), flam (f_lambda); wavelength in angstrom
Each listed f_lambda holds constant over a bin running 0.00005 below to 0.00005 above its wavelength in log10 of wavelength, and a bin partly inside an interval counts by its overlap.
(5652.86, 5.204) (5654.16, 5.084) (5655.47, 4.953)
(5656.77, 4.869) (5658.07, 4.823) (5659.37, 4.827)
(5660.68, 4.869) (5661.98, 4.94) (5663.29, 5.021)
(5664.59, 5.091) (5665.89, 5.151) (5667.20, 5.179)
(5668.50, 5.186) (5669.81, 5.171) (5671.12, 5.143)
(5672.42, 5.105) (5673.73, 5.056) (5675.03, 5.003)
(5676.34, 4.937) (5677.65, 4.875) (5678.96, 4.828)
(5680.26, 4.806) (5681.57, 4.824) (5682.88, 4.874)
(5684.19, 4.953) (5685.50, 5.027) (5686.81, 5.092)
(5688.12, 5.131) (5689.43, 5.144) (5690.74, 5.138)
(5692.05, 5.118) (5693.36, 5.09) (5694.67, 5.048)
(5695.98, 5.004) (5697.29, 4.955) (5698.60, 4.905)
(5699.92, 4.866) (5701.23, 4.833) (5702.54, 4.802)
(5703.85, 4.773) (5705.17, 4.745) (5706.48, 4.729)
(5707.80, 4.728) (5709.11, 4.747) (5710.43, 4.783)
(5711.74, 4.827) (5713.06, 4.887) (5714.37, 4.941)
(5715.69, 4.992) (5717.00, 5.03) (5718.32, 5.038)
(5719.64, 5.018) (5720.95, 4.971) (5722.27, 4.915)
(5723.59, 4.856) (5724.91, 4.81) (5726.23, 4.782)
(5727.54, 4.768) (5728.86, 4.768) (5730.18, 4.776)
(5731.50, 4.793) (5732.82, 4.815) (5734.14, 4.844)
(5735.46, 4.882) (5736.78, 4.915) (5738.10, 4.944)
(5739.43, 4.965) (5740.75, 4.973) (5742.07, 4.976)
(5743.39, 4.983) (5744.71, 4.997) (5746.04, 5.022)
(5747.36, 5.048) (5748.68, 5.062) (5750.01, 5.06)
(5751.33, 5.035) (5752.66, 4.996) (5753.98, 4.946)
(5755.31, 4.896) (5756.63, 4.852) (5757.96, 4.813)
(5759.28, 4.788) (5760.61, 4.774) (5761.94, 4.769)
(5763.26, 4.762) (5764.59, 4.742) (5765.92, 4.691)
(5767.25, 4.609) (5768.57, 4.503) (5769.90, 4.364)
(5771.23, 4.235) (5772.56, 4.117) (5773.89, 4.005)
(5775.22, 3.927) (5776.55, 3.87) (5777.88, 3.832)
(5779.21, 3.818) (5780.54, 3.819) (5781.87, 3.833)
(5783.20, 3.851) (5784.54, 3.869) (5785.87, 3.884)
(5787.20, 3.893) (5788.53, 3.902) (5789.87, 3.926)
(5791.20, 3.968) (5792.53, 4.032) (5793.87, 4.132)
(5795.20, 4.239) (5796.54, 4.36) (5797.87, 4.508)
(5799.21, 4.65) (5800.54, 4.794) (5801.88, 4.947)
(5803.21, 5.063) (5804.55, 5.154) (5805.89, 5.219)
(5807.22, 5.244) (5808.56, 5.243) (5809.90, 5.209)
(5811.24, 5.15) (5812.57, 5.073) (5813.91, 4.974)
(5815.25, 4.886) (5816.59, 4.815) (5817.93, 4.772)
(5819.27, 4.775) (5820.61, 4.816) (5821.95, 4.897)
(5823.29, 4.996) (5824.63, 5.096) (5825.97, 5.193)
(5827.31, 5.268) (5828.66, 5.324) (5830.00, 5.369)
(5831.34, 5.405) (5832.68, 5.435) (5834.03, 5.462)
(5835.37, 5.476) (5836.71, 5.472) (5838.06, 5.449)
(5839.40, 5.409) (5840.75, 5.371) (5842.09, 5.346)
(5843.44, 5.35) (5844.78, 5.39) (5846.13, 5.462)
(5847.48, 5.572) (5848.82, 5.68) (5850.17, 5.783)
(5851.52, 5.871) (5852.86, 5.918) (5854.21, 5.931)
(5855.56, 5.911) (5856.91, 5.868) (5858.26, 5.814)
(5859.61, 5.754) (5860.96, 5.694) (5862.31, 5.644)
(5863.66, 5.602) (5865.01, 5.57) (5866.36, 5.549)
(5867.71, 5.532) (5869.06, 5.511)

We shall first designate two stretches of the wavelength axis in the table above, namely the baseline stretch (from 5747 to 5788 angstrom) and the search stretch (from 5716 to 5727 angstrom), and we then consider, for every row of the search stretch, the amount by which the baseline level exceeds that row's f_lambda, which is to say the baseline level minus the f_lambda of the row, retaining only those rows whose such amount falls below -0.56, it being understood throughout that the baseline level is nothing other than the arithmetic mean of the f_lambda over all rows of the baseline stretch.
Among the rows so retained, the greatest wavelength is 5719.64 angstrom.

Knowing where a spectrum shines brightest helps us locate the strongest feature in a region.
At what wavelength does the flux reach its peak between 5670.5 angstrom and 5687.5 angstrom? 5671.12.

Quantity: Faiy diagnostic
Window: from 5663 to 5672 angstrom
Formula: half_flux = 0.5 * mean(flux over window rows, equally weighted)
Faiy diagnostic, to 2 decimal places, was 2.57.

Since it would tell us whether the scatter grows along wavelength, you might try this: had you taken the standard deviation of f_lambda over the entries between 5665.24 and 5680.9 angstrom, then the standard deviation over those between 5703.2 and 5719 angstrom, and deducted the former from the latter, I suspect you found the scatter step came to -0.02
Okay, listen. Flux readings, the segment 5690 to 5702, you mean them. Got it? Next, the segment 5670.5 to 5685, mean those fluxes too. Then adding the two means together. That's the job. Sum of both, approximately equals 9.9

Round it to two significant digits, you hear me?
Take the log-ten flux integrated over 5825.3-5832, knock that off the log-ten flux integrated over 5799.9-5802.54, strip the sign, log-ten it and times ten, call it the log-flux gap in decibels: 4.8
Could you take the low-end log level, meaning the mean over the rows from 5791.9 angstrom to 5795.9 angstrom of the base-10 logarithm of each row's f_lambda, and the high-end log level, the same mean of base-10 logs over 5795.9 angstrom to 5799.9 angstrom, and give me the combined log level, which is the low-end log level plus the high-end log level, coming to 1.27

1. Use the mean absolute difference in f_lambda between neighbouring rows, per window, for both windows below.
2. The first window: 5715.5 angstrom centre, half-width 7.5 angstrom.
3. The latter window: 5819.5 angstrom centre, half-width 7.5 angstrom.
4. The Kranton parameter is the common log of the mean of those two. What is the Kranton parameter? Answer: -1.25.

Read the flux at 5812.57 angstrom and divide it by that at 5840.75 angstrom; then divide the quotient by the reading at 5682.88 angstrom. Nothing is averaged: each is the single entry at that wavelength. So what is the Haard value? 0.194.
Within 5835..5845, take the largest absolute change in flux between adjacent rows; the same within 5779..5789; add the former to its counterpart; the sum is 0.058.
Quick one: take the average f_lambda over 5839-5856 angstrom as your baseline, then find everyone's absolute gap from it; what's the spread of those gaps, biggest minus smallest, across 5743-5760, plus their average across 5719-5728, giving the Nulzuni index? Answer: 1.01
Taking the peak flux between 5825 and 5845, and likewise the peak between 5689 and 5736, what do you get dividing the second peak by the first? 0.94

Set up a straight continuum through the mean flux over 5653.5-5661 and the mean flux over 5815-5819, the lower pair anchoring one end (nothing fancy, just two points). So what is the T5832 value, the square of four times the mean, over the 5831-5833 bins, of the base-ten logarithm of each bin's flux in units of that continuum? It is 0.04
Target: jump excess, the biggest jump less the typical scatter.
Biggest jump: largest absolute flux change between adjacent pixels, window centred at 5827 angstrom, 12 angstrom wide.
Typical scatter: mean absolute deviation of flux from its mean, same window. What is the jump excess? -0.055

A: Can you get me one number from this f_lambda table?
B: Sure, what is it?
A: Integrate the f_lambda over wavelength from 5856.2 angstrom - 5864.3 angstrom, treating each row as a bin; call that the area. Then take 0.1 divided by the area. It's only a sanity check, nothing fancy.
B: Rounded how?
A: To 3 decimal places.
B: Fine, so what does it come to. 0.002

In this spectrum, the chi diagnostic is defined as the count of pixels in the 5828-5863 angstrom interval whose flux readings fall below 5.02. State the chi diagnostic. 0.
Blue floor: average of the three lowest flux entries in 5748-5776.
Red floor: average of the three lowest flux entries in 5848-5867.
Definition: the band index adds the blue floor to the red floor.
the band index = 9.6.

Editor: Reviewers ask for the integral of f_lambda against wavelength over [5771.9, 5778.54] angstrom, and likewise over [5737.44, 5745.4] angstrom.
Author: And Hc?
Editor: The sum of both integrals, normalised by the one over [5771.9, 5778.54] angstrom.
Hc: 2.5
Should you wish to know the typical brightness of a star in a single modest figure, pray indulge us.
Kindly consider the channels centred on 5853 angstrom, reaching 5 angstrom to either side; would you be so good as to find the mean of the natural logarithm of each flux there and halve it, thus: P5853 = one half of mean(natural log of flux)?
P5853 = 0.883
